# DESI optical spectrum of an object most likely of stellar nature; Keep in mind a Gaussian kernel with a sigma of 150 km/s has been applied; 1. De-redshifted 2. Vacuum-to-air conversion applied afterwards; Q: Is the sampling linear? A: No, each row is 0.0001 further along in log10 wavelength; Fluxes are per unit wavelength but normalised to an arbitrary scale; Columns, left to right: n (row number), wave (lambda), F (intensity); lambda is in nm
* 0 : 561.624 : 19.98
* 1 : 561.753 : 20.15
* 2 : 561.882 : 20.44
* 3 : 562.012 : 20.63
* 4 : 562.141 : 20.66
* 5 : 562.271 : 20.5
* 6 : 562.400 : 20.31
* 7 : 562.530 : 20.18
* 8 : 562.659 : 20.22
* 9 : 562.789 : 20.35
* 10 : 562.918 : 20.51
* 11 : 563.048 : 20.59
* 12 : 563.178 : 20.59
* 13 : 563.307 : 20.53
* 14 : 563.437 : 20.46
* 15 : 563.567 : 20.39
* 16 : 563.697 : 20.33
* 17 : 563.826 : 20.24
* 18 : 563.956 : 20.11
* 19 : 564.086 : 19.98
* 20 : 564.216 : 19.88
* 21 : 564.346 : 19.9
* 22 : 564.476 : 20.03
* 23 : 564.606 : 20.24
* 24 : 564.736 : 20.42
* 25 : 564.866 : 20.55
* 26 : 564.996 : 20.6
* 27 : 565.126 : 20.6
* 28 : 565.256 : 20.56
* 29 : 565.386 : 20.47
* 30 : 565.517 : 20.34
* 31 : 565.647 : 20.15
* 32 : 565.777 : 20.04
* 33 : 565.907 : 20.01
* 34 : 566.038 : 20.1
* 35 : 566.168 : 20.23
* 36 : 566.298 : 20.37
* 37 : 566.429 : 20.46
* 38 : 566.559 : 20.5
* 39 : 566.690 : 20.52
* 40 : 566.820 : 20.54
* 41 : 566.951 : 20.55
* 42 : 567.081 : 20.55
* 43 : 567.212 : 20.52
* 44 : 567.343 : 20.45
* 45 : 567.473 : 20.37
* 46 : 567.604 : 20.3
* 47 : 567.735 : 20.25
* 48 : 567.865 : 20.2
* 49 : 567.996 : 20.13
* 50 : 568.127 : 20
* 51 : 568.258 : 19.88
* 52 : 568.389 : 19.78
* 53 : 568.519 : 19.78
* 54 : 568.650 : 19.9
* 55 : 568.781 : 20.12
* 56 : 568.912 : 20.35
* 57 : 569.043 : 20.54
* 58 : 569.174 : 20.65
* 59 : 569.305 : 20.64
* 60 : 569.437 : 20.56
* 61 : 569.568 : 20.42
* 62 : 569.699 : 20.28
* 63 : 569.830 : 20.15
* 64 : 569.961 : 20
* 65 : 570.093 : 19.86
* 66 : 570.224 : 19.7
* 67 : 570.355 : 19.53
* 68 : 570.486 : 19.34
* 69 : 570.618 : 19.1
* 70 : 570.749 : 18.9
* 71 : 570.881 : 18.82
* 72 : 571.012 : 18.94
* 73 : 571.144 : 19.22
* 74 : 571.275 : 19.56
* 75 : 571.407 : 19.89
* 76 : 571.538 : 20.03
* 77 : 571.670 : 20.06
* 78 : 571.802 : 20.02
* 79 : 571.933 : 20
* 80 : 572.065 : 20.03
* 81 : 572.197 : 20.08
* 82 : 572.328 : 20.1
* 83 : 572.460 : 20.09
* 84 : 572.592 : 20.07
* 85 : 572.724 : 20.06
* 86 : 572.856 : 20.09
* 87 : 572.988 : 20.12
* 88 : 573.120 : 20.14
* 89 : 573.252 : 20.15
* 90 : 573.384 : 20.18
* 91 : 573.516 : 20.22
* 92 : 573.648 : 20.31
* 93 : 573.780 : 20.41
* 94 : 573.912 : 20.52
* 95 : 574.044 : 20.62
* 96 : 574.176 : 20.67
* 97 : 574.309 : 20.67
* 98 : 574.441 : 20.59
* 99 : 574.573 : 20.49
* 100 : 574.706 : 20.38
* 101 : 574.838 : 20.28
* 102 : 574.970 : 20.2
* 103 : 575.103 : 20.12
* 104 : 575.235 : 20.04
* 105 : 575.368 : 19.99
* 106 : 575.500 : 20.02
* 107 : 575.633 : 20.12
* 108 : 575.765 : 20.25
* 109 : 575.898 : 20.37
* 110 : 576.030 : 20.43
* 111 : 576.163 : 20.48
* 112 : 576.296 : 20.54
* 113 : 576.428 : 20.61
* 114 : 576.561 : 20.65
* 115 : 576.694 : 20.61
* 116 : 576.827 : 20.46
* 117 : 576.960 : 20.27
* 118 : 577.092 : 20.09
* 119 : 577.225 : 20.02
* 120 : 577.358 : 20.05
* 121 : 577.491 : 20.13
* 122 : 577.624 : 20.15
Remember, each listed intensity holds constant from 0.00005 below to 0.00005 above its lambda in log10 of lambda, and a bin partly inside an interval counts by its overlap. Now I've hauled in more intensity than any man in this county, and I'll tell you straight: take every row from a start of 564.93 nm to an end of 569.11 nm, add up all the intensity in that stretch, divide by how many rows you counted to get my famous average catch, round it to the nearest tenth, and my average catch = 20.3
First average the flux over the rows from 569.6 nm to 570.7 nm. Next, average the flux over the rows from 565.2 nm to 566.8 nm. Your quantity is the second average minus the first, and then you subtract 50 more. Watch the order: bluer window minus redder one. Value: -49.4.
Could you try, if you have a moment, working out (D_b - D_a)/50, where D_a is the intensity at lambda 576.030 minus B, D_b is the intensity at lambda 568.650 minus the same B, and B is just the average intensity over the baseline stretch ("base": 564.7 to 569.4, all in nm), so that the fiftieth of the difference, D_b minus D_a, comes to -0.011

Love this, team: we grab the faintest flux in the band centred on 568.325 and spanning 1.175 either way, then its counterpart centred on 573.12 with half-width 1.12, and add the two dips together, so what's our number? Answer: 39.8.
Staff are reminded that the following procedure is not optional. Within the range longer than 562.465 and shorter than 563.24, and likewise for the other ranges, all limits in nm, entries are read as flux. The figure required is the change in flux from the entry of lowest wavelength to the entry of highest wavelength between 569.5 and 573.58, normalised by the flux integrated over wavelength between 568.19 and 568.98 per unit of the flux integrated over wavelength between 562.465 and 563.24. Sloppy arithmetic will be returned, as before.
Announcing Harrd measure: -0.20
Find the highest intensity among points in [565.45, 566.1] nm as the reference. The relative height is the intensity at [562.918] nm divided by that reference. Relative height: 1.01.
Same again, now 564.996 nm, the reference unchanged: 1.01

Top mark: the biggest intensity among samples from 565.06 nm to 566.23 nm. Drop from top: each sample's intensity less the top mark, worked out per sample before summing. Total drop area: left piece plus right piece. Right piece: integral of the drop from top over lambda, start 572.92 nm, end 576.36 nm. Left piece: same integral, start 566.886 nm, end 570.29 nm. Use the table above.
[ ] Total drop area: -2.23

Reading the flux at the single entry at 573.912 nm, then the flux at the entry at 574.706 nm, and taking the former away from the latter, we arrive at -0.14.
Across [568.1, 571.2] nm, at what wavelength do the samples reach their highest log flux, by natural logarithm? 569.174 nm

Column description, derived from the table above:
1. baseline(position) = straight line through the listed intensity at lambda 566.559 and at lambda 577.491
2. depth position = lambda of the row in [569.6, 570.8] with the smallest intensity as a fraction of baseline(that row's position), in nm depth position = 570.749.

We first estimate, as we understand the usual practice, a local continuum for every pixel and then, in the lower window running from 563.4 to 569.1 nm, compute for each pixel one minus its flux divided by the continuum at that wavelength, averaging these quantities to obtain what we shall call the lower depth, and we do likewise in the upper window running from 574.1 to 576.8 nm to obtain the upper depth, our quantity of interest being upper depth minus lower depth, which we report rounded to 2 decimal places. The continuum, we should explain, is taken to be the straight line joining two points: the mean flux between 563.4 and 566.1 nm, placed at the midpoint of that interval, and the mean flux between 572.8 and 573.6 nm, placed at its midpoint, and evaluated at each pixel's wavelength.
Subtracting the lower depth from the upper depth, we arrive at -0.01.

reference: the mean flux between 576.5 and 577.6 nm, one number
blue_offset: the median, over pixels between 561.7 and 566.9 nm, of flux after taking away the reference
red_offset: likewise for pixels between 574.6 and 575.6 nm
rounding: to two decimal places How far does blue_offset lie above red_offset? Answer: 0.26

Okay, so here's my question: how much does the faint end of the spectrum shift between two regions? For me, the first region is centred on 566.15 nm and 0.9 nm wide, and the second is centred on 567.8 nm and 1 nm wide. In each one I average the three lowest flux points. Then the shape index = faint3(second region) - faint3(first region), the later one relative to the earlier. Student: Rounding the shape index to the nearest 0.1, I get 0.0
